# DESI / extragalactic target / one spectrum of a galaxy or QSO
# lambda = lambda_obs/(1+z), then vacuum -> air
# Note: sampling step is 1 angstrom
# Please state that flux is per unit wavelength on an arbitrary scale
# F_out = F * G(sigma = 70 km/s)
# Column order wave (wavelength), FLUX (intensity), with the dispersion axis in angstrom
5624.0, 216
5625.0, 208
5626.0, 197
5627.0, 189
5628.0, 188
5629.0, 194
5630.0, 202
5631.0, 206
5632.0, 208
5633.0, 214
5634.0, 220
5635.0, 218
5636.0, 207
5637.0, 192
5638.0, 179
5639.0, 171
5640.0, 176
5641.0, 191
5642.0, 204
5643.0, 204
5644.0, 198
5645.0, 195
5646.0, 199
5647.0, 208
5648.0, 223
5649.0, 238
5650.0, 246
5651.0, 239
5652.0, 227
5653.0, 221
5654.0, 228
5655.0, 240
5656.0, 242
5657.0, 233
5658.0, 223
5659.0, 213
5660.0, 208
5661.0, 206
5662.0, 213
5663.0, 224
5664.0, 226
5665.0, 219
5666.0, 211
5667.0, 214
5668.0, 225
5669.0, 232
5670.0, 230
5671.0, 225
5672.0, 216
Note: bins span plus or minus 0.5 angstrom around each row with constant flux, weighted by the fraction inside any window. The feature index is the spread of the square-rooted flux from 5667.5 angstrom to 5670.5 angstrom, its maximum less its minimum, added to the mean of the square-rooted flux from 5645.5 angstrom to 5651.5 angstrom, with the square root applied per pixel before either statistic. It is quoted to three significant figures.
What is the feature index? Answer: 15.2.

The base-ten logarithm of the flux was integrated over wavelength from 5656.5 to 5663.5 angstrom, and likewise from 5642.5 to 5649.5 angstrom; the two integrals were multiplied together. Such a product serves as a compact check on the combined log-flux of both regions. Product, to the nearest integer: 266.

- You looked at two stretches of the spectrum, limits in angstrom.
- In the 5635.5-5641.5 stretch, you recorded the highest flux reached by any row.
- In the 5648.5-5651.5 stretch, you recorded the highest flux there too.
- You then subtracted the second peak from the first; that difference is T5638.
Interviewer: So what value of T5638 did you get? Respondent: -39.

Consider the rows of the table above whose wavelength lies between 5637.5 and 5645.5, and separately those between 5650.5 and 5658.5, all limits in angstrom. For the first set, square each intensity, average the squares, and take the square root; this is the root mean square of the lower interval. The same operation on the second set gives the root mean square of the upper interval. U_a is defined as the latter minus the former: 42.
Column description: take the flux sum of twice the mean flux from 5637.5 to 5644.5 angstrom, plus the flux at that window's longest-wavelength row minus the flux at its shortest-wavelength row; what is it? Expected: 397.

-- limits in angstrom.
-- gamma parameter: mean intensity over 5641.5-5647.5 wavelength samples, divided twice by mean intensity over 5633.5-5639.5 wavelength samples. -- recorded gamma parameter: 0.0051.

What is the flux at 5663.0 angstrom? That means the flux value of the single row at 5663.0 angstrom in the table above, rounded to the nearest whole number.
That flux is 224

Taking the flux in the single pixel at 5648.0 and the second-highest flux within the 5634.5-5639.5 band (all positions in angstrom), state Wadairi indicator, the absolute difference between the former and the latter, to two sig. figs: 16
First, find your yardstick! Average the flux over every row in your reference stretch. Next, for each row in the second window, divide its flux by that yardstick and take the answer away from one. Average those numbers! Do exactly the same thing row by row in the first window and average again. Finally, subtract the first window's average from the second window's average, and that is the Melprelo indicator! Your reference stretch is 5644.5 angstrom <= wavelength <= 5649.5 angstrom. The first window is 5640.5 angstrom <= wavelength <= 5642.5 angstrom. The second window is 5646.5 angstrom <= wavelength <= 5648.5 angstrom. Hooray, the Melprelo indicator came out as -0.085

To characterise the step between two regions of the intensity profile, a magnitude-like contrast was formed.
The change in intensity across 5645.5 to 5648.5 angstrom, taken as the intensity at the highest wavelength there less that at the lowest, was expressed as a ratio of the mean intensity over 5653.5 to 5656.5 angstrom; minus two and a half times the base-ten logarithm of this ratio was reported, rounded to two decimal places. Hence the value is 2.48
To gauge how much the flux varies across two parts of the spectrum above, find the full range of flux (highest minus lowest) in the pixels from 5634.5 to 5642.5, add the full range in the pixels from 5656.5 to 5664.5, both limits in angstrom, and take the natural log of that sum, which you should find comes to 4.30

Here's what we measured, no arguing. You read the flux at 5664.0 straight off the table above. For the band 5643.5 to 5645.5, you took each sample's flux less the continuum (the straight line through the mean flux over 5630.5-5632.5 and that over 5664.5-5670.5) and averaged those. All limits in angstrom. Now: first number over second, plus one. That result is -13.3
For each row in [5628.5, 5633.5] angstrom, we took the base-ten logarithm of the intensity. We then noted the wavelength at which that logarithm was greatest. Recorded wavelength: 5633.0 angstrom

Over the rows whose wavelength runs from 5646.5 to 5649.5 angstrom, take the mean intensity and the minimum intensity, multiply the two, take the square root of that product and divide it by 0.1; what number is 2154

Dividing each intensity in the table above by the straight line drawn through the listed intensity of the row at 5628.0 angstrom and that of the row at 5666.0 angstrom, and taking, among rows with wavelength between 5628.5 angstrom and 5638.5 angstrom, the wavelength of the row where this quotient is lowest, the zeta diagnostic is 5638.0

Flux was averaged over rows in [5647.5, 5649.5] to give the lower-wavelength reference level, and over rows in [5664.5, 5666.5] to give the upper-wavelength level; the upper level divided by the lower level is 0.93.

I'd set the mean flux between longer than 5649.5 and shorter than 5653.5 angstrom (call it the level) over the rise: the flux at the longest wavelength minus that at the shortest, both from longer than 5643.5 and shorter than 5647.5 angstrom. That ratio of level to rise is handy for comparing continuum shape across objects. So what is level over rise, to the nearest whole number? 23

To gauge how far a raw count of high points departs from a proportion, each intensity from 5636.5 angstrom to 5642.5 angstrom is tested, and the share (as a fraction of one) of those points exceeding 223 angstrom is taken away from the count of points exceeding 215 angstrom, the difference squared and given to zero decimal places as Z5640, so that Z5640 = 0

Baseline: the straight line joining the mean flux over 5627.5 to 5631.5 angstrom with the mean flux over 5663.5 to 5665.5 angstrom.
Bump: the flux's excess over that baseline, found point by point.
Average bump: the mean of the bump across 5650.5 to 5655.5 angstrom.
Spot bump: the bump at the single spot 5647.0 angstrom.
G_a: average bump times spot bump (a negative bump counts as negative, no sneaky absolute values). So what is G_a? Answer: -33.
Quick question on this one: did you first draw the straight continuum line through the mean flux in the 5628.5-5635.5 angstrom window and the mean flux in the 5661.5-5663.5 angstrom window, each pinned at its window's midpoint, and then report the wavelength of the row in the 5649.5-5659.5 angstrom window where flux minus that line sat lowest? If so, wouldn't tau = 5659.0 angstrom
